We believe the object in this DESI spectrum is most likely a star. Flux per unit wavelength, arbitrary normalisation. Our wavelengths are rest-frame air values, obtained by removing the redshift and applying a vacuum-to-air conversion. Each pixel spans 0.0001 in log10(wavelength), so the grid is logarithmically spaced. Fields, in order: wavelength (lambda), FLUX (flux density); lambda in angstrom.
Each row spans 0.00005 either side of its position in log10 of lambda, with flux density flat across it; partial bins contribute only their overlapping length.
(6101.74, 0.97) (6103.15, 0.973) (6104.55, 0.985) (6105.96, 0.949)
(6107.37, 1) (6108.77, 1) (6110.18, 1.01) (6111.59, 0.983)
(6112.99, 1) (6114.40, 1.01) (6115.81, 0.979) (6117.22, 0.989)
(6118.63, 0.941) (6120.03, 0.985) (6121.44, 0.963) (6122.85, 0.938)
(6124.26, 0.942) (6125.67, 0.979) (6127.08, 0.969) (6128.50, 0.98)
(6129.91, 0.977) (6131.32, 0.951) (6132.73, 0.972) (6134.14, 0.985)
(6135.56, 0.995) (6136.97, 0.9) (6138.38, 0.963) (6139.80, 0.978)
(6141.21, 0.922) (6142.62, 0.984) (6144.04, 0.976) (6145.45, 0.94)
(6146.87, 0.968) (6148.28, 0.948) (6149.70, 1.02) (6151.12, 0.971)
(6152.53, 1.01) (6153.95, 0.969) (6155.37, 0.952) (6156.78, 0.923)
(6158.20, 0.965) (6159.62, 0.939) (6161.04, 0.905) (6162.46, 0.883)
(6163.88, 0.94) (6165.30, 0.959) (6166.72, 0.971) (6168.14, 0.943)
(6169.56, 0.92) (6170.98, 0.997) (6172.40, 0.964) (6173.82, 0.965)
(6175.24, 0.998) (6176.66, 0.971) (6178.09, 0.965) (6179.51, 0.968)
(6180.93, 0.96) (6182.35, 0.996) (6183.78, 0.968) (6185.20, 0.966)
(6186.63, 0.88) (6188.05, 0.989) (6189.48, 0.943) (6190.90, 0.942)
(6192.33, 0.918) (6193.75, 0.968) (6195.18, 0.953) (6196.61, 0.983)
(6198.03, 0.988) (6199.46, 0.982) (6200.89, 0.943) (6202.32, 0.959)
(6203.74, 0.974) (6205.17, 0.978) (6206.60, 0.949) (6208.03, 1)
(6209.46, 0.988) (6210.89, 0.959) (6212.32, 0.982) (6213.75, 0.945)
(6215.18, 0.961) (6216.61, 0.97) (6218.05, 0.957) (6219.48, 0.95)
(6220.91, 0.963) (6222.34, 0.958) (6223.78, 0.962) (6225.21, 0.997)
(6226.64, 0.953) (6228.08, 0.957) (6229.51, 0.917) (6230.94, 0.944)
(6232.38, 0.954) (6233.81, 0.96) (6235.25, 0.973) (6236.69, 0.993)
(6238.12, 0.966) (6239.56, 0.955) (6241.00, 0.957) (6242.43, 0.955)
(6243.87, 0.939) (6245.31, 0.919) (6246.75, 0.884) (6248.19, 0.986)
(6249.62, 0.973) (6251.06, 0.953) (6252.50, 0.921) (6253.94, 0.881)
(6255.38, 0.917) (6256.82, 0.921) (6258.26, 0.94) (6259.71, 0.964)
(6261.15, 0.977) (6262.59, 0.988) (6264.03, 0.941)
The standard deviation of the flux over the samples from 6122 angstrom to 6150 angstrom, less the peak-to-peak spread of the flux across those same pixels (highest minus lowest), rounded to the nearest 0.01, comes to -0.09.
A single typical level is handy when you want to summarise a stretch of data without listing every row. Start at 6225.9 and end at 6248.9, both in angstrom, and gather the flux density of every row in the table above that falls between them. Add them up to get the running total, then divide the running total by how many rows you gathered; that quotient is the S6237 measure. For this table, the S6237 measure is 0.951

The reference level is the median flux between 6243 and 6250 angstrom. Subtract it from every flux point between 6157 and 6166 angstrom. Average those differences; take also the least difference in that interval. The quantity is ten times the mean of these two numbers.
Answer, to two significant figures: -0.32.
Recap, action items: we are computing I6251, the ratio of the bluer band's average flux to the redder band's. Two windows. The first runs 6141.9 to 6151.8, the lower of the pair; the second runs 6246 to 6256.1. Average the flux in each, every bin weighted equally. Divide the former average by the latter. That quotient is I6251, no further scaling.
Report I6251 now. 1.04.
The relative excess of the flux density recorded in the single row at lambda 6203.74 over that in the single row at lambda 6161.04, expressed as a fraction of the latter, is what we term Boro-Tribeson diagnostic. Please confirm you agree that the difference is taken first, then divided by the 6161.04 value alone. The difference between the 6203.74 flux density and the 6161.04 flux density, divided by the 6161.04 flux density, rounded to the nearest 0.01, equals 0.08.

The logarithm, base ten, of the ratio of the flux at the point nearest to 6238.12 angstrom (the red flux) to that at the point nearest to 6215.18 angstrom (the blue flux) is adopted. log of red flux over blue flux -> 0.002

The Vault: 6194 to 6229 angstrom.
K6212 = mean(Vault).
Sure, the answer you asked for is 0.967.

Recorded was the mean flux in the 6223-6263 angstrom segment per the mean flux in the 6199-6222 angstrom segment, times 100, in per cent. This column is 98.3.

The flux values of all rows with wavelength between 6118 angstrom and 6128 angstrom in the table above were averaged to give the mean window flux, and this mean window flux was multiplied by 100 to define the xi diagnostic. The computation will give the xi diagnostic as 96.0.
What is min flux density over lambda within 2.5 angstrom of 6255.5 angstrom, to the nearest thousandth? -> 0.881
